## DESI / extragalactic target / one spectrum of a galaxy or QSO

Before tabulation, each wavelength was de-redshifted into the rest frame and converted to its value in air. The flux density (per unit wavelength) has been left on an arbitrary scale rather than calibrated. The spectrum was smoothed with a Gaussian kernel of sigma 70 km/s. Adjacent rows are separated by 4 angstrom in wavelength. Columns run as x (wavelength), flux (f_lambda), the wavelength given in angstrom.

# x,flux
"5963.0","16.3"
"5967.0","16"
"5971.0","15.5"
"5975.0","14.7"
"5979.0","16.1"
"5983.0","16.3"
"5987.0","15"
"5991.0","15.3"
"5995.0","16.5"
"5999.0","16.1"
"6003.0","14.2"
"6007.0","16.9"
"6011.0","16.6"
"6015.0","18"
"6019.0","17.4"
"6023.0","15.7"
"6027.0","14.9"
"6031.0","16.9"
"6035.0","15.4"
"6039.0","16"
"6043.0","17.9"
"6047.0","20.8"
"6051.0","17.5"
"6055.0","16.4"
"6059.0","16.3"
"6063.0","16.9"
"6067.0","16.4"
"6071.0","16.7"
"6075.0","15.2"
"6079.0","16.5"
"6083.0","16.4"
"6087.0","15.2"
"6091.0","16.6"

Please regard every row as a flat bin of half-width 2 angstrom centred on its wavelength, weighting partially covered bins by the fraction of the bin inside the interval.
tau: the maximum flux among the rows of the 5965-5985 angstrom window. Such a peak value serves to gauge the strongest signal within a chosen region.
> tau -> 16.3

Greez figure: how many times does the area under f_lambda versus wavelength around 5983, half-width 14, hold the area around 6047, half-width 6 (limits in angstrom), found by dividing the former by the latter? 1.95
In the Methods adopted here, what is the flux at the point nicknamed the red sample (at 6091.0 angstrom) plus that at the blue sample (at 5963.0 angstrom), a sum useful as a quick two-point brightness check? 32.9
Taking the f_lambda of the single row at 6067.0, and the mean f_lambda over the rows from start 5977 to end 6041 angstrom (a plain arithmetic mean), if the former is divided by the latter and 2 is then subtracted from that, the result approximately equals -0.98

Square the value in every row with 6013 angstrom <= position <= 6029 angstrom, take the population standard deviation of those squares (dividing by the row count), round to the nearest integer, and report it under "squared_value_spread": 41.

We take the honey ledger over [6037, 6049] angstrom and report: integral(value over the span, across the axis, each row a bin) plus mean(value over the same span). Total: 237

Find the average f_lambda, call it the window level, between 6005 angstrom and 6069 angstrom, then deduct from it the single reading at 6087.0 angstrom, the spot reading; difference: 1.7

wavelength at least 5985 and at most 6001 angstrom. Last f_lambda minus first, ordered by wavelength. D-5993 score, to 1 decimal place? 1.1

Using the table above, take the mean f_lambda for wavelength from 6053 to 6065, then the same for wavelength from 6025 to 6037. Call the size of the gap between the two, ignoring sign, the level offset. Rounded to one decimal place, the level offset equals 0.8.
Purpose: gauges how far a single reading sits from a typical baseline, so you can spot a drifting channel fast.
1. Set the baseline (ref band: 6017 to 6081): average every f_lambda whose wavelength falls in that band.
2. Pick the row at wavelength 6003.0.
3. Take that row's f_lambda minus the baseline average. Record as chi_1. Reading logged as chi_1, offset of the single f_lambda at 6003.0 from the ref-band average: -2.5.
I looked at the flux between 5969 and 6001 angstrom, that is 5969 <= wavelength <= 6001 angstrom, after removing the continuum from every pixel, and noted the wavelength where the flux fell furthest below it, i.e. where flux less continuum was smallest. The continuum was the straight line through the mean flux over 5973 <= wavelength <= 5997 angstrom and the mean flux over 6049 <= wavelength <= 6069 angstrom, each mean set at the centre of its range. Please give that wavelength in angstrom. 5975.0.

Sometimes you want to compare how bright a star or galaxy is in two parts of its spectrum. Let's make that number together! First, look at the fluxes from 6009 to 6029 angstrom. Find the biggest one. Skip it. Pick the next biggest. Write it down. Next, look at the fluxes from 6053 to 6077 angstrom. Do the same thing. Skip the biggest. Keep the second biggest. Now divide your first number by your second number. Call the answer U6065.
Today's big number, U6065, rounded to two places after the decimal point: 1.04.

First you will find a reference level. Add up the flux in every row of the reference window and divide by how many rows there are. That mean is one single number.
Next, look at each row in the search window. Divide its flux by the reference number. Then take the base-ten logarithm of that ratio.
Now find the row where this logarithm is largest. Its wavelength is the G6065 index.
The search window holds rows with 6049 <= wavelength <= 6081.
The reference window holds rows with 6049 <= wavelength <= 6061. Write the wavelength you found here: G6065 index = 6051.0 angstrom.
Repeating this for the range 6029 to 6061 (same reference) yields 6047.0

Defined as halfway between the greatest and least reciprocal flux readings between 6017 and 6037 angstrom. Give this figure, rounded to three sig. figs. 0.0623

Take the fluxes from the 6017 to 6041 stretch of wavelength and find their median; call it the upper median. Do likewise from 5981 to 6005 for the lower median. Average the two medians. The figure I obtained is 15.8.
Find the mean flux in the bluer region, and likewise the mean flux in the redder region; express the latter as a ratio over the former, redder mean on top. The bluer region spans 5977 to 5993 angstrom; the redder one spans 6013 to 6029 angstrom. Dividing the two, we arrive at 1.05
